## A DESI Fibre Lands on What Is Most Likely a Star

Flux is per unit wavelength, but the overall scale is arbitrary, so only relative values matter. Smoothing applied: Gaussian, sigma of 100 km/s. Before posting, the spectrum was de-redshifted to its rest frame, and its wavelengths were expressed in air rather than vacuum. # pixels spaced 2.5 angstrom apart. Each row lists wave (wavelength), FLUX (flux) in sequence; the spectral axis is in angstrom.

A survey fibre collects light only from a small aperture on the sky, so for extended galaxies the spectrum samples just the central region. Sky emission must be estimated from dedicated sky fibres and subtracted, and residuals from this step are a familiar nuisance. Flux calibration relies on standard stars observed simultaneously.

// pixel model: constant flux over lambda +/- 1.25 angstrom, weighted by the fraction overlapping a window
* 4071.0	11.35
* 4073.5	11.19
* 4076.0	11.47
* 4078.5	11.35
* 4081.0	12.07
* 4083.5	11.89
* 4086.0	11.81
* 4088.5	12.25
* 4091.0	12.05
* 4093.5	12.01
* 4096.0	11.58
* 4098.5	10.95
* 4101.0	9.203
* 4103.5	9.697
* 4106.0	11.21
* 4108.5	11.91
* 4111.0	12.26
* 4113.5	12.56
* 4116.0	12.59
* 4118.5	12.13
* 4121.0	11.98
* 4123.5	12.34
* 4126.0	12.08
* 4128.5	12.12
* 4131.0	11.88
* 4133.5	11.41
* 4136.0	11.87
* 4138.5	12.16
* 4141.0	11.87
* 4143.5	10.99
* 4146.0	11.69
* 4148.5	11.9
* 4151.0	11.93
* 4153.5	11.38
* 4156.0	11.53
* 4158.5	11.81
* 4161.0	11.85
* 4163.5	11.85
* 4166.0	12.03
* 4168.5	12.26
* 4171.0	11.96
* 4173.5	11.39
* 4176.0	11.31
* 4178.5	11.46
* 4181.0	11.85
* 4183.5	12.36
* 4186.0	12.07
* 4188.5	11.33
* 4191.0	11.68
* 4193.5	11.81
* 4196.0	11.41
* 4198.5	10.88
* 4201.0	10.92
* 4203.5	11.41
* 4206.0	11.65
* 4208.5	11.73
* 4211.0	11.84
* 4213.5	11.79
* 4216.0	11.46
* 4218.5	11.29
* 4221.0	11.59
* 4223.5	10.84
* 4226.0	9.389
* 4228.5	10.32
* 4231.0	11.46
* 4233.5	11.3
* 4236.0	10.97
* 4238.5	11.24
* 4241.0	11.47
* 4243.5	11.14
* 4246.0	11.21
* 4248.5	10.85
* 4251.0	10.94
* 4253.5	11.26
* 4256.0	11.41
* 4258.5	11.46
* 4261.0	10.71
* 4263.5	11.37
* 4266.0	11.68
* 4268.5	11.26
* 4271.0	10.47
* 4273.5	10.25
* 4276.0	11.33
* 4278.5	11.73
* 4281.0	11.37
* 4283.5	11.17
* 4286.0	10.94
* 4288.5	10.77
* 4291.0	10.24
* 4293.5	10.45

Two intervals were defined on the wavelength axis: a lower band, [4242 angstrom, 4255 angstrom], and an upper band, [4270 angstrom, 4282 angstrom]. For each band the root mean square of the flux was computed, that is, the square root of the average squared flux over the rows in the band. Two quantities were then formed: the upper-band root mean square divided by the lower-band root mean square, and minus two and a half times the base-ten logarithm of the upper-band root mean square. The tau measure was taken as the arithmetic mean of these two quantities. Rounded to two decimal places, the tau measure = -0.81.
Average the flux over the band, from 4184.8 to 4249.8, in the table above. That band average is 11.3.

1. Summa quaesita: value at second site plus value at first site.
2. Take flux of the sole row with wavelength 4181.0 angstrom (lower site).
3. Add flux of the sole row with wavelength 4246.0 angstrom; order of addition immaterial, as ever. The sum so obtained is 23.1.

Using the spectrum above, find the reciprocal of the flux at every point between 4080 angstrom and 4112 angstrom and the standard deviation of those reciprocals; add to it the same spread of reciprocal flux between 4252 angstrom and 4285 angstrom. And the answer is 0.012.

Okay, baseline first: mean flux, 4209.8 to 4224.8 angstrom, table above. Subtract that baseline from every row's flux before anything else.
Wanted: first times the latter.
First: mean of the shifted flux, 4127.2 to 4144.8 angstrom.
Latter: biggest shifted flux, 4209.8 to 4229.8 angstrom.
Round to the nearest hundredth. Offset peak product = 0.11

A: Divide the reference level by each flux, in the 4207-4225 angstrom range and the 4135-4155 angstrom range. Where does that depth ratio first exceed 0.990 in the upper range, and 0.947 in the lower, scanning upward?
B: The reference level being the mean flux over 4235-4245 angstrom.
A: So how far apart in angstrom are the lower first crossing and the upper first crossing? 75.0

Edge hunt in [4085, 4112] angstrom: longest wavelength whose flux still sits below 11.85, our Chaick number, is 4106.0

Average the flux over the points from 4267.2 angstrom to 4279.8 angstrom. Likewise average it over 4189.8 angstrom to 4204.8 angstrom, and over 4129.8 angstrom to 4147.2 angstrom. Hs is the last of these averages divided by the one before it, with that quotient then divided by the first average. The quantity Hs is 0.0936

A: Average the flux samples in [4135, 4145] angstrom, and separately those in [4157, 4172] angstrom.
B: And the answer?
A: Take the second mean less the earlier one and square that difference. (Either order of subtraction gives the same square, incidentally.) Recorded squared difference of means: 0.06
